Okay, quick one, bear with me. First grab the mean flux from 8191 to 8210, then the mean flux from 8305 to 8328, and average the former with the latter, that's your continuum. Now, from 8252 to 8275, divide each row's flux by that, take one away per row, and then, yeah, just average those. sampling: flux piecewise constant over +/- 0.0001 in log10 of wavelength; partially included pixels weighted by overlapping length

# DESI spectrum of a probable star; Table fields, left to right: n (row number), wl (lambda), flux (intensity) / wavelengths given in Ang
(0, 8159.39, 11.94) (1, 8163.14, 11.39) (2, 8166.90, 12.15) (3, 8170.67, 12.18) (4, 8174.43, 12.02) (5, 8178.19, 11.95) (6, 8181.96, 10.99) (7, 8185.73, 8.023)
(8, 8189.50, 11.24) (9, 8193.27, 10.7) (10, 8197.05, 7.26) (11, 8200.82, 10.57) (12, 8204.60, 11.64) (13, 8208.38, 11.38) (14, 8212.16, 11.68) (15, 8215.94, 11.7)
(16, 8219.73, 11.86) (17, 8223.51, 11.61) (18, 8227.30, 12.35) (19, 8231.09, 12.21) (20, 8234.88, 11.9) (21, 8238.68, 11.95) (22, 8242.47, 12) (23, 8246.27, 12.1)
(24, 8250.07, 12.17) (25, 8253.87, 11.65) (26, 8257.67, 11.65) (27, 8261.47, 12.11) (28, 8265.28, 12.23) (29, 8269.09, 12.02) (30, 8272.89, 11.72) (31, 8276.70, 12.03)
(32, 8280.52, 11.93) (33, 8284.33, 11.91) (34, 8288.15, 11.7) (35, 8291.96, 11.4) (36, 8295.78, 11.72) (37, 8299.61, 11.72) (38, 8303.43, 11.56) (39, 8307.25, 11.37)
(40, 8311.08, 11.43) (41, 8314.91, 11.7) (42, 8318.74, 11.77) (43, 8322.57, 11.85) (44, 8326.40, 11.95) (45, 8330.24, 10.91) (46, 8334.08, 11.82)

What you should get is 0.082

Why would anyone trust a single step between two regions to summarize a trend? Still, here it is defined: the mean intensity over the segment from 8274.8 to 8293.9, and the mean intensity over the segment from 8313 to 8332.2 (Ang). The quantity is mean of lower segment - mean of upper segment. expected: 0.16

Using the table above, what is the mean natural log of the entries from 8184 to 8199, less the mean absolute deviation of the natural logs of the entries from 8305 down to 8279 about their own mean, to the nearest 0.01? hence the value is 2.20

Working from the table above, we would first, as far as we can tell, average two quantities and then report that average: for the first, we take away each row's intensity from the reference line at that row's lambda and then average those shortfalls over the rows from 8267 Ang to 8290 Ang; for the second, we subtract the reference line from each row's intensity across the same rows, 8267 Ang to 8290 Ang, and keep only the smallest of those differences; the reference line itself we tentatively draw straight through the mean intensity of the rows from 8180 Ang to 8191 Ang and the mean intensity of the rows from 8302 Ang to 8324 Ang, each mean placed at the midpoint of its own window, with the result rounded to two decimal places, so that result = -0.15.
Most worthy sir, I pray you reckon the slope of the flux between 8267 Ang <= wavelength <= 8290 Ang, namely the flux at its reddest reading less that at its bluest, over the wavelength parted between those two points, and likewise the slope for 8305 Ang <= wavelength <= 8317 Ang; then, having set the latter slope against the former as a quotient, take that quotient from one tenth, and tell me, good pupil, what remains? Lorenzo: 2.7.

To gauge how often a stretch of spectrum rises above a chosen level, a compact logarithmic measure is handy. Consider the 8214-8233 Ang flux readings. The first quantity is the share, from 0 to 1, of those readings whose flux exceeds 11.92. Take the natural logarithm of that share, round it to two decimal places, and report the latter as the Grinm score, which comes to -0.92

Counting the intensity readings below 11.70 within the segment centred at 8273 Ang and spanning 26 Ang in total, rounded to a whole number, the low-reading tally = 0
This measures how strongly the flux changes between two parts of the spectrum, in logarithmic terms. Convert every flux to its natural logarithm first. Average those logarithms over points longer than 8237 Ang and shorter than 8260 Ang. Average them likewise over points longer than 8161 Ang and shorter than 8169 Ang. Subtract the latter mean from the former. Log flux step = 0.01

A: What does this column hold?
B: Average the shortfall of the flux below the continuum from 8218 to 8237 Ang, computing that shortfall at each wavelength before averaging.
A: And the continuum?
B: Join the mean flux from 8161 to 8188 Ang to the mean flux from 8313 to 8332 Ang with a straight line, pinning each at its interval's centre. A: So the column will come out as -0.6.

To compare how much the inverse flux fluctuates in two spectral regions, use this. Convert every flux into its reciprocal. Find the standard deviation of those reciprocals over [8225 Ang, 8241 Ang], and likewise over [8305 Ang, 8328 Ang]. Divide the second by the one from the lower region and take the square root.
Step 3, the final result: 1.1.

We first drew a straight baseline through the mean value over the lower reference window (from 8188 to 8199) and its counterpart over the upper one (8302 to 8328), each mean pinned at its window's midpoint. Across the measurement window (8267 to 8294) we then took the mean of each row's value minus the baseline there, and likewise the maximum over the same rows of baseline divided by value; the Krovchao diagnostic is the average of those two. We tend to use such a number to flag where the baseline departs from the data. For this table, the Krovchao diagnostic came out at 0.85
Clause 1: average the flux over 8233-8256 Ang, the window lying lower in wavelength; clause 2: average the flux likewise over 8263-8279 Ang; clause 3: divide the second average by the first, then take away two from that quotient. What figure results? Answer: -1.00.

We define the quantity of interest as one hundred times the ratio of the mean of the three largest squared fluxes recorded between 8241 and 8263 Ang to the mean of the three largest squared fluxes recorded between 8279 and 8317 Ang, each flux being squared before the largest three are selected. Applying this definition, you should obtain 105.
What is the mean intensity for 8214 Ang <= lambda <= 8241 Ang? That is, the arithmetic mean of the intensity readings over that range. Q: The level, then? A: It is 11.9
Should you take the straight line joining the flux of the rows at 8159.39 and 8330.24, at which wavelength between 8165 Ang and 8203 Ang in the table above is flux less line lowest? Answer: 8197.05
